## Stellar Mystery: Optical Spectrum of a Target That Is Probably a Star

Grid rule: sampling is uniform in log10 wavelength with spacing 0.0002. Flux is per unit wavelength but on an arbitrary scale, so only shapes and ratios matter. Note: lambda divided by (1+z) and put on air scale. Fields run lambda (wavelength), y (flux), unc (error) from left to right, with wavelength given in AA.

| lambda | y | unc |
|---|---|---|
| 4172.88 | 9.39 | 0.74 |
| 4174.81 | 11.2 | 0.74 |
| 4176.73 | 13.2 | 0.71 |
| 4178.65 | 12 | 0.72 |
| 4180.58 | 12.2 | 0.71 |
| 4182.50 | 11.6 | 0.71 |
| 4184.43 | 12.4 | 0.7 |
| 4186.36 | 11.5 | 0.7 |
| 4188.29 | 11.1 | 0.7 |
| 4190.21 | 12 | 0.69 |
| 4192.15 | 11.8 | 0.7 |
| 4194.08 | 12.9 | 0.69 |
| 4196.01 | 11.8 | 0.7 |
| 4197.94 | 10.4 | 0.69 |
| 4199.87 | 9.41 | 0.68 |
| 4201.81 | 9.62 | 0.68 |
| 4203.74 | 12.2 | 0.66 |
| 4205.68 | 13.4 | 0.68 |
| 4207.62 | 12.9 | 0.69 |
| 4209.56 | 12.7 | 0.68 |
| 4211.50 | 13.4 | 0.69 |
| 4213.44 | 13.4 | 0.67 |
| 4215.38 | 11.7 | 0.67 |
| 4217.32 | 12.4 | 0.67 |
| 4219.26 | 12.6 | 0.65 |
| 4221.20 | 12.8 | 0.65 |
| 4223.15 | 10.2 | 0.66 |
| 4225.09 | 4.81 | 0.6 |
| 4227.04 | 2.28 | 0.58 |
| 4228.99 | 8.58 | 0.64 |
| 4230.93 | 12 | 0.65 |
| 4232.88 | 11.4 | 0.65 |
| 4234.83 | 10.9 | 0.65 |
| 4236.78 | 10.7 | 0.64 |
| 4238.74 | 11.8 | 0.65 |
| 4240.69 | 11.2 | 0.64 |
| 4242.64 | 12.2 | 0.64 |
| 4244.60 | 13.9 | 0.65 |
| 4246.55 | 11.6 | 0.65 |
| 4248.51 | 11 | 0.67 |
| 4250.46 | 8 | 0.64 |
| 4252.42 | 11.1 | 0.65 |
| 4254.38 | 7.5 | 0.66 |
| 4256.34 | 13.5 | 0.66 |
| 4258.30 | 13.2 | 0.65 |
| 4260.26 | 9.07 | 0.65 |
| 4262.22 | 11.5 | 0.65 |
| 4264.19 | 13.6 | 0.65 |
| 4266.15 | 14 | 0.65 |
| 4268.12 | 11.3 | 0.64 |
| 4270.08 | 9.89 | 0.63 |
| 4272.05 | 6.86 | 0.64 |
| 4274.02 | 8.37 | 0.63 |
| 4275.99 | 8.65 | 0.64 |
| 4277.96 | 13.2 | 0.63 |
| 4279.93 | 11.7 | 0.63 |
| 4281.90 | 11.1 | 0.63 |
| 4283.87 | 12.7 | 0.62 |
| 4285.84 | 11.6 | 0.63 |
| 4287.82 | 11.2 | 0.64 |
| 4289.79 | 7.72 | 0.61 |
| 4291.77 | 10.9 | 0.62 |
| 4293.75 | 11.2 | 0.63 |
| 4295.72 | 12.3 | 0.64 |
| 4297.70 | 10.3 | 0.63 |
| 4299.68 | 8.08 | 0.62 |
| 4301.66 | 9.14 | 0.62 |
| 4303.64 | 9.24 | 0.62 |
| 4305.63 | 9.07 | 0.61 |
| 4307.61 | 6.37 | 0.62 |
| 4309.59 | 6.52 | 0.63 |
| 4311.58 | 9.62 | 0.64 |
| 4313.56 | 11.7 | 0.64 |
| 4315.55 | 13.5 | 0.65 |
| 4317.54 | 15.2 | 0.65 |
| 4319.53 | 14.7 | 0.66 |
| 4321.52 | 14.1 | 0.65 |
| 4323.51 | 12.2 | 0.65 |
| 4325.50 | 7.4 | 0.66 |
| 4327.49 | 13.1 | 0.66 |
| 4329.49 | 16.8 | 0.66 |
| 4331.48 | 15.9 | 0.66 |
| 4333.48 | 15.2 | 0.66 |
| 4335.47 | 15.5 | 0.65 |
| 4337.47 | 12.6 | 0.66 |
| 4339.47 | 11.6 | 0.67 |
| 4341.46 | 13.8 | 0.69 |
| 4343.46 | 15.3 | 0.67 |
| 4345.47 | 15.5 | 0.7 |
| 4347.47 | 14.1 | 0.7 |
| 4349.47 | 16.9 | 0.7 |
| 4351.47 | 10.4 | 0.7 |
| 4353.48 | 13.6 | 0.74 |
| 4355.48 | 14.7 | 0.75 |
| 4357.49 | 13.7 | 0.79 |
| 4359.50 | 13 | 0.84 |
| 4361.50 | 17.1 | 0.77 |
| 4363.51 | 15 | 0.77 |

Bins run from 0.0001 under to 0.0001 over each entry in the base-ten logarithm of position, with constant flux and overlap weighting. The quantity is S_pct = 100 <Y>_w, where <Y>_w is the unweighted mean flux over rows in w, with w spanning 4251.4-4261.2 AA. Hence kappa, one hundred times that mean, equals 1087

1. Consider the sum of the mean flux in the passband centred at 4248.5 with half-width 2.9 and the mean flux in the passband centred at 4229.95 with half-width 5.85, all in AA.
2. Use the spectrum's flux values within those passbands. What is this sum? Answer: 19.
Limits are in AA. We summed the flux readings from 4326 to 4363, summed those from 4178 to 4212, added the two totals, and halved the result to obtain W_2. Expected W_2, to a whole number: 236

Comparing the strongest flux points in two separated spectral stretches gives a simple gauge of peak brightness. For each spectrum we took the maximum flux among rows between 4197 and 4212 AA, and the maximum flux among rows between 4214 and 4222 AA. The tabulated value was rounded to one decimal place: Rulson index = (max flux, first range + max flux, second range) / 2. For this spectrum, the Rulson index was 13.1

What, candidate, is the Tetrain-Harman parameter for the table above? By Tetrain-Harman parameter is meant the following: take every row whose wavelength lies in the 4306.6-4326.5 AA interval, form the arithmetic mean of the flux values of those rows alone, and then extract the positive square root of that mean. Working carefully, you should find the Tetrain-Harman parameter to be 3.34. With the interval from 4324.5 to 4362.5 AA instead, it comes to 3.74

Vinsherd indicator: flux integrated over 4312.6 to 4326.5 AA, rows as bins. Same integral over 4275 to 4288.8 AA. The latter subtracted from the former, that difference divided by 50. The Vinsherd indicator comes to 0.4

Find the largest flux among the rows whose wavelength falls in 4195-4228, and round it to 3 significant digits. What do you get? 13.4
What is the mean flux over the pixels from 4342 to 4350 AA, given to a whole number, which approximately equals 15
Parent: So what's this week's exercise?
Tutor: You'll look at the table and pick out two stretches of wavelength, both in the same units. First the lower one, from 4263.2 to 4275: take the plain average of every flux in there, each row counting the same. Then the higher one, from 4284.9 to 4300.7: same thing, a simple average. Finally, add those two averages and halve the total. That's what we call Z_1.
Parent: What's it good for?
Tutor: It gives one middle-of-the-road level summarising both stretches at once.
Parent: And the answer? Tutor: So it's 10.5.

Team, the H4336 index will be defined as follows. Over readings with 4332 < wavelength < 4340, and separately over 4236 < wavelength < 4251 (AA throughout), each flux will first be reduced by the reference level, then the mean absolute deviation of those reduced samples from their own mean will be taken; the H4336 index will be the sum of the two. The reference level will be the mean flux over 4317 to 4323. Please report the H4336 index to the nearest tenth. 2.7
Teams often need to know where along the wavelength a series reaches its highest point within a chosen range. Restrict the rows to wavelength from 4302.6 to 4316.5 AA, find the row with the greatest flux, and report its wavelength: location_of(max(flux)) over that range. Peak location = 4315.55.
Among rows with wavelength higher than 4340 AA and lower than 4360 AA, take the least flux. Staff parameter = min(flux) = 10.4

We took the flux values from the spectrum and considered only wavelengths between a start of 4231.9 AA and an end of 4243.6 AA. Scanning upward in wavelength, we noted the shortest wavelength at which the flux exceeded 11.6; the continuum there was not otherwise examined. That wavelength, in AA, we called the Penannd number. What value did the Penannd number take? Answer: 4238.74 AA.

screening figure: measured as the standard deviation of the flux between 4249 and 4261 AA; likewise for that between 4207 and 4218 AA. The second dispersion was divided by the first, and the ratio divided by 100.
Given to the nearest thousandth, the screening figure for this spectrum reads 0.002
